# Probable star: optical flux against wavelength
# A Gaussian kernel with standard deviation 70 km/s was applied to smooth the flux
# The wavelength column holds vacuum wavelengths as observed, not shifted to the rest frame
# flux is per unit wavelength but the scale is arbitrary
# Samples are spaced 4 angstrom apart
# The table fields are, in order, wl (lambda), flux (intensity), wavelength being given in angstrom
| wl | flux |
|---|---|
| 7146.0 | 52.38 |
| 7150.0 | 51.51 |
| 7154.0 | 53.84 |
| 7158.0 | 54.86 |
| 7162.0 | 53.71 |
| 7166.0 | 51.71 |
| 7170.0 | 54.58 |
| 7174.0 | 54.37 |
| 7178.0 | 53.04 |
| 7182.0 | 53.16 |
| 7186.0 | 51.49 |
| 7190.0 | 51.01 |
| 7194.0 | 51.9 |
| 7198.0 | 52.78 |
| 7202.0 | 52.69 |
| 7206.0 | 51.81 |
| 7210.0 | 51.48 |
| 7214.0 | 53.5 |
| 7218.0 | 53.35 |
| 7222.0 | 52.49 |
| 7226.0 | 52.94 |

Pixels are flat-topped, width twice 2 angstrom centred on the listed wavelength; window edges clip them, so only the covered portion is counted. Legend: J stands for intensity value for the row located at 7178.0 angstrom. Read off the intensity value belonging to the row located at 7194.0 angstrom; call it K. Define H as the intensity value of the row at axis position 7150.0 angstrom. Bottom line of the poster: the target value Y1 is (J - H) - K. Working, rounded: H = 51.51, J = 53.04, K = 51.9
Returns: -50.4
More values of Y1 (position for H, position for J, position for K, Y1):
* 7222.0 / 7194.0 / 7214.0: -54.1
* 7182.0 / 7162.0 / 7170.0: -54.0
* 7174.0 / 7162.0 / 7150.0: -52.2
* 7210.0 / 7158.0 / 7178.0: -49.7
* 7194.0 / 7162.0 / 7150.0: -49.7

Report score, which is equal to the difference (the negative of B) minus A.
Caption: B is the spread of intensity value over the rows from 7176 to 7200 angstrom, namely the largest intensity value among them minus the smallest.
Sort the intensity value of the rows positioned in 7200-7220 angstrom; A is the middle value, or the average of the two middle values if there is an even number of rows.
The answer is -54.8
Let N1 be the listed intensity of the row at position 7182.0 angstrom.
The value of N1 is 53.16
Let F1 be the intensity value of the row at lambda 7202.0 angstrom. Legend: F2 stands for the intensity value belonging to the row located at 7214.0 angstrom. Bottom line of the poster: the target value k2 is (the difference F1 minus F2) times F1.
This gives -43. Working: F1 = 52.69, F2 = 53.5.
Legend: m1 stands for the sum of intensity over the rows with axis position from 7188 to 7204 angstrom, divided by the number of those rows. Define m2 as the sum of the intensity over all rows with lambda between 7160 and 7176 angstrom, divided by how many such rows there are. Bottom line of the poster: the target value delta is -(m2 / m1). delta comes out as -1.03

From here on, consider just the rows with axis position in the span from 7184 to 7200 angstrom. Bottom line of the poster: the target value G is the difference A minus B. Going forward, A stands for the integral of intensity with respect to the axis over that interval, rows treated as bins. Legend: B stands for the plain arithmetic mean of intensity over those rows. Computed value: 777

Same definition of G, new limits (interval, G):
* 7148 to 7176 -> 1445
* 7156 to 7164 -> 380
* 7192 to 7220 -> 1418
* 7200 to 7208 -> 366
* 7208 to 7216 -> 367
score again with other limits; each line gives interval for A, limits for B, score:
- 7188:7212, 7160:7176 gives -54.7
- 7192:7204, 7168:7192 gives -56.3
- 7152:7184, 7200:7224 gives -55.8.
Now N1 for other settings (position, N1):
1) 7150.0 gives 51.51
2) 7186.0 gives 51.49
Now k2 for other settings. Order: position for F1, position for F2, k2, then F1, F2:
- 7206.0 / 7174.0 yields -133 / 51.81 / 54.37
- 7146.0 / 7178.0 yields -35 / 52.38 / 53.04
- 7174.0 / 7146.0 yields 108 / 54.37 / 52.38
